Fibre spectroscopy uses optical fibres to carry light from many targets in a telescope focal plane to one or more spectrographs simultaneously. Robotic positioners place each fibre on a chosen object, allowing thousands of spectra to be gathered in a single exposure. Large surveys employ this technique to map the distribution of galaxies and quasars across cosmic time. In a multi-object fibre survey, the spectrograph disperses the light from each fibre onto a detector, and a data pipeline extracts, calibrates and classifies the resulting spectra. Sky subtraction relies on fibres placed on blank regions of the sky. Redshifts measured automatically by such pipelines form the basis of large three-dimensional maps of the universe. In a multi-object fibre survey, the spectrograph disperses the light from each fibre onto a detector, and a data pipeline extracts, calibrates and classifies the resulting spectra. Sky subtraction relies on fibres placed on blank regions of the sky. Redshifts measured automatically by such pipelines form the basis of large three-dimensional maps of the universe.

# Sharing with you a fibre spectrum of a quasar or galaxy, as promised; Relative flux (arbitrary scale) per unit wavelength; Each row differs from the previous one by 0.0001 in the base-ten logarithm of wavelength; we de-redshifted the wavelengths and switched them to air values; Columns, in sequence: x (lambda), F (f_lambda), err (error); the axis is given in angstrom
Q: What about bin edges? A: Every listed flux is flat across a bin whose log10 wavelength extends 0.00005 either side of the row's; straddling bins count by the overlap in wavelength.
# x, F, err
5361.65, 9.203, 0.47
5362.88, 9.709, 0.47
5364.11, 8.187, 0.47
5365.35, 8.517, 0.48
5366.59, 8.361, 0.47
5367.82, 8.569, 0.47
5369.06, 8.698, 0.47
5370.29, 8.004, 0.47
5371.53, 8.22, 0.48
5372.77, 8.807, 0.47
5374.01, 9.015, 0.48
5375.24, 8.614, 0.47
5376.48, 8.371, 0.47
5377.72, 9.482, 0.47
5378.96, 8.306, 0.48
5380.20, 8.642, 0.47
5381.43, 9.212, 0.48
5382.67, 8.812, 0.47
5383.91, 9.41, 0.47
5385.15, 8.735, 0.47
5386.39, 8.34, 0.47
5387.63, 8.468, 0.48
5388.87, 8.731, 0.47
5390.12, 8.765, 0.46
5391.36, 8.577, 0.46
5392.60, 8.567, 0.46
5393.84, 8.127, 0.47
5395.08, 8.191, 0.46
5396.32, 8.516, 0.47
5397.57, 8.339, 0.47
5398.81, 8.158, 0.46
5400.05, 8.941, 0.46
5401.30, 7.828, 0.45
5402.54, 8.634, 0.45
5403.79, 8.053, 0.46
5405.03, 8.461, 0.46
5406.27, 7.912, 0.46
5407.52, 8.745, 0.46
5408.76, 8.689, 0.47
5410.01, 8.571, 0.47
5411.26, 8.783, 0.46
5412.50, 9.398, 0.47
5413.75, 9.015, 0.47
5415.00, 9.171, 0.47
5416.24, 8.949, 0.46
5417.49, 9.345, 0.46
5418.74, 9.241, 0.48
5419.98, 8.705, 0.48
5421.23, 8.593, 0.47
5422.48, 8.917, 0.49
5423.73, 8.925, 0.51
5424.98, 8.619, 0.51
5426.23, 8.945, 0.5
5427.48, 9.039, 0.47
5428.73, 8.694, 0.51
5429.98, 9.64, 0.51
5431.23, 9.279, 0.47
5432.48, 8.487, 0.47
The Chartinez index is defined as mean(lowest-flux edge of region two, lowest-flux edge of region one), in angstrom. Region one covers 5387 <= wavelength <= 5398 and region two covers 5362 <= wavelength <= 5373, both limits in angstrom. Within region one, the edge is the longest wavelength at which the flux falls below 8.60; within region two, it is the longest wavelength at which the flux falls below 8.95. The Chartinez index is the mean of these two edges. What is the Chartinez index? 5385.2 angstrom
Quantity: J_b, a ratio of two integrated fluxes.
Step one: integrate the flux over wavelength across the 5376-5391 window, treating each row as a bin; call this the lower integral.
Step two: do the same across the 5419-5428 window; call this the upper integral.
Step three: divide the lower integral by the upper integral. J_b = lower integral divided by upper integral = 1.7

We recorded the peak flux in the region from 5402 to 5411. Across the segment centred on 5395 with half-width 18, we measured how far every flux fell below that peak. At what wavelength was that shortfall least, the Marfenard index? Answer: 5377.72 angstrom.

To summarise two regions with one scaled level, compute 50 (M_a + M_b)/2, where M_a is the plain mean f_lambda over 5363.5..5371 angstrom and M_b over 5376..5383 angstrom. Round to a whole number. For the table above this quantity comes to 430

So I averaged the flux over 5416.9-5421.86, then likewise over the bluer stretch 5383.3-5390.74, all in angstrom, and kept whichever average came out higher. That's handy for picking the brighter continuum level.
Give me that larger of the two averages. 8.97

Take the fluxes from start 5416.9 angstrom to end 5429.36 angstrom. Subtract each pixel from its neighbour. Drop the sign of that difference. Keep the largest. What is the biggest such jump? 0.54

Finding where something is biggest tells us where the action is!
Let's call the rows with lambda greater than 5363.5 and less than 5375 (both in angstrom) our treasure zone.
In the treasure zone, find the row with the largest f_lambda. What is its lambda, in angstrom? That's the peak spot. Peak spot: 5374.01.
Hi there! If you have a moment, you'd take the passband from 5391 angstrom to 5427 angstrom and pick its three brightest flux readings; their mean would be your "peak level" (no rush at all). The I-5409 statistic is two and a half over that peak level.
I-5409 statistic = 0.268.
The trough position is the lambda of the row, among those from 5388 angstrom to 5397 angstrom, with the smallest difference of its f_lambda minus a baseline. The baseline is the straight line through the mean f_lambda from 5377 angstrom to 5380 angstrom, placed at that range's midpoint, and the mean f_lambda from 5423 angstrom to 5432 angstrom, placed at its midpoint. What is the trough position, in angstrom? 5393.84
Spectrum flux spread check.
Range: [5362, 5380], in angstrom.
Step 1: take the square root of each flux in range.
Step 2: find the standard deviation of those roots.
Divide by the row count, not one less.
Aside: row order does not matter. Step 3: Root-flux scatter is 0.079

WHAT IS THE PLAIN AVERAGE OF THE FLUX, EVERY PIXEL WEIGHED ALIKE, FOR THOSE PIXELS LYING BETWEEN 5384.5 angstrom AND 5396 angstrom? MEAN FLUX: 8.5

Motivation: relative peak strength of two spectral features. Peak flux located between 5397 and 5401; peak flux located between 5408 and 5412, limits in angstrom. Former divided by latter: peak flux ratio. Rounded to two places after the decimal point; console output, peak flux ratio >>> 1.02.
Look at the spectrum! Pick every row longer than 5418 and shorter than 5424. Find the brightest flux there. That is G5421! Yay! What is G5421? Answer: 9.241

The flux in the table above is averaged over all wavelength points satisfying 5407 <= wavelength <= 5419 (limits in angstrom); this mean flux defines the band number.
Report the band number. 9.0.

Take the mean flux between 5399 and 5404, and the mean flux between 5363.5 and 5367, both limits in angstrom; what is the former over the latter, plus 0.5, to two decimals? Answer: 1.50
